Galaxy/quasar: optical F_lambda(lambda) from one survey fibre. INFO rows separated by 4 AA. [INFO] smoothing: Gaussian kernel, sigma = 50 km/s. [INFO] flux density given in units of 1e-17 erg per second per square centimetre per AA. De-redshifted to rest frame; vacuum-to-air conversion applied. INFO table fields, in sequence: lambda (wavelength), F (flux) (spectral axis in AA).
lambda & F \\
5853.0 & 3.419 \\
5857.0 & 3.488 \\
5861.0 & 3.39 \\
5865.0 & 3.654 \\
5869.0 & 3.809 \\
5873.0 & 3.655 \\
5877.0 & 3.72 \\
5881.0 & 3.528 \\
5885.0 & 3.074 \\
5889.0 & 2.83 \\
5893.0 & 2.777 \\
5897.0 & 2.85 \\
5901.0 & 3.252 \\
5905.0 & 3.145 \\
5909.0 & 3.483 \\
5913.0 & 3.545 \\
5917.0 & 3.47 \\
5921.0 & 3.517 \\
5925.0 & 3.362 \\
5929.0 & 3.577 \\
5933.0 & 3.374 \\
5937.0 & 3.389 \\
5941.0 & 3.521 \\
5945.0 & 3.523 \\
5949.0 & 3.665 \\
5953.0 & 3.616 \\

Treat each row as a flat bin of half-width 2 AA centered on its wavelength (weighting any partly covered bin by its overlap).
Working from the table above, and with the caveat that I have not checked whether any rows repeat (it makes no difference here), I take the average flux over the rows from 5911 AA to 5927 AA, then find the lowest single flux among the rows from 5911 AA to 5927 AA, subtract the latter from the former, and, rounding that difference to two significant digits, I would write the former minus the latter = 0.11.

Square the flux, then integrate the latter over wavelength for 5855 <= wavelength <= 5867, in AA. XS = 148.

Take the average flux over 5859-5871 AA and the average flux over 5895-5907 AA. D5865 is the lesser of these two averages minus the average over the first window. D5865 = -0.54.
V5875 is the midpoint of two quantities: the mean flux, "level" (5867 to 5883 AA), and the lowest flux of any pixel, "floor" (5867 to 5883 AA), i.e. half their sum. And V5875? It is 3.60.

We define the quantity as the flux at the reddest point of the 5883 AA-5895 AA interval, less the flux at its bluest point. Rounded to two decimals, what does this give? -0.30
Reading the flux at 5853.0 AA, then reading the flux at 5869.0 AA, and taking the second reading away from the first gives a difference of -0.39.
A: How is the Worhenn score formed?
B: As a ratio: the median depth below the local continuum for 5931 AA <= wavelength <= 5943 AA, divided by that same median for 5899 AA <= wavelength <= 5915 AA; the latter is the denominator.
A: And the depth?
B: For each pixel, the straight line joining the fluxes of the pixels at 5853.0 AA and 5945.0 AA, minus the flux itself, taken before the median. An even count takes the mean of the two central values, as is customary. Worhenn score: 1.1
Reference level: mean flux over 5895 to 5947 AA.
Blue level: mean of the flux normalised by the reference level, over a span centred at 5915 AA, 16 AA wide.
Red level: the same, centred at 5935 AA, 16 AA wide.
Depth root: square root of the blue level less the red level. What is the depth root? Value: 0.11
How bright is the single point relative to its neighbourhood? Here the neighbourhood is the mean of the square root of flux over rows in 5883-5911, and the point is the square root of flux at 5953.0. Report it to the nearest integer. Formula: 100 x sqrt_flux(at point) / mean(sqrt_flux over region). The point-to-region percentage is 109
